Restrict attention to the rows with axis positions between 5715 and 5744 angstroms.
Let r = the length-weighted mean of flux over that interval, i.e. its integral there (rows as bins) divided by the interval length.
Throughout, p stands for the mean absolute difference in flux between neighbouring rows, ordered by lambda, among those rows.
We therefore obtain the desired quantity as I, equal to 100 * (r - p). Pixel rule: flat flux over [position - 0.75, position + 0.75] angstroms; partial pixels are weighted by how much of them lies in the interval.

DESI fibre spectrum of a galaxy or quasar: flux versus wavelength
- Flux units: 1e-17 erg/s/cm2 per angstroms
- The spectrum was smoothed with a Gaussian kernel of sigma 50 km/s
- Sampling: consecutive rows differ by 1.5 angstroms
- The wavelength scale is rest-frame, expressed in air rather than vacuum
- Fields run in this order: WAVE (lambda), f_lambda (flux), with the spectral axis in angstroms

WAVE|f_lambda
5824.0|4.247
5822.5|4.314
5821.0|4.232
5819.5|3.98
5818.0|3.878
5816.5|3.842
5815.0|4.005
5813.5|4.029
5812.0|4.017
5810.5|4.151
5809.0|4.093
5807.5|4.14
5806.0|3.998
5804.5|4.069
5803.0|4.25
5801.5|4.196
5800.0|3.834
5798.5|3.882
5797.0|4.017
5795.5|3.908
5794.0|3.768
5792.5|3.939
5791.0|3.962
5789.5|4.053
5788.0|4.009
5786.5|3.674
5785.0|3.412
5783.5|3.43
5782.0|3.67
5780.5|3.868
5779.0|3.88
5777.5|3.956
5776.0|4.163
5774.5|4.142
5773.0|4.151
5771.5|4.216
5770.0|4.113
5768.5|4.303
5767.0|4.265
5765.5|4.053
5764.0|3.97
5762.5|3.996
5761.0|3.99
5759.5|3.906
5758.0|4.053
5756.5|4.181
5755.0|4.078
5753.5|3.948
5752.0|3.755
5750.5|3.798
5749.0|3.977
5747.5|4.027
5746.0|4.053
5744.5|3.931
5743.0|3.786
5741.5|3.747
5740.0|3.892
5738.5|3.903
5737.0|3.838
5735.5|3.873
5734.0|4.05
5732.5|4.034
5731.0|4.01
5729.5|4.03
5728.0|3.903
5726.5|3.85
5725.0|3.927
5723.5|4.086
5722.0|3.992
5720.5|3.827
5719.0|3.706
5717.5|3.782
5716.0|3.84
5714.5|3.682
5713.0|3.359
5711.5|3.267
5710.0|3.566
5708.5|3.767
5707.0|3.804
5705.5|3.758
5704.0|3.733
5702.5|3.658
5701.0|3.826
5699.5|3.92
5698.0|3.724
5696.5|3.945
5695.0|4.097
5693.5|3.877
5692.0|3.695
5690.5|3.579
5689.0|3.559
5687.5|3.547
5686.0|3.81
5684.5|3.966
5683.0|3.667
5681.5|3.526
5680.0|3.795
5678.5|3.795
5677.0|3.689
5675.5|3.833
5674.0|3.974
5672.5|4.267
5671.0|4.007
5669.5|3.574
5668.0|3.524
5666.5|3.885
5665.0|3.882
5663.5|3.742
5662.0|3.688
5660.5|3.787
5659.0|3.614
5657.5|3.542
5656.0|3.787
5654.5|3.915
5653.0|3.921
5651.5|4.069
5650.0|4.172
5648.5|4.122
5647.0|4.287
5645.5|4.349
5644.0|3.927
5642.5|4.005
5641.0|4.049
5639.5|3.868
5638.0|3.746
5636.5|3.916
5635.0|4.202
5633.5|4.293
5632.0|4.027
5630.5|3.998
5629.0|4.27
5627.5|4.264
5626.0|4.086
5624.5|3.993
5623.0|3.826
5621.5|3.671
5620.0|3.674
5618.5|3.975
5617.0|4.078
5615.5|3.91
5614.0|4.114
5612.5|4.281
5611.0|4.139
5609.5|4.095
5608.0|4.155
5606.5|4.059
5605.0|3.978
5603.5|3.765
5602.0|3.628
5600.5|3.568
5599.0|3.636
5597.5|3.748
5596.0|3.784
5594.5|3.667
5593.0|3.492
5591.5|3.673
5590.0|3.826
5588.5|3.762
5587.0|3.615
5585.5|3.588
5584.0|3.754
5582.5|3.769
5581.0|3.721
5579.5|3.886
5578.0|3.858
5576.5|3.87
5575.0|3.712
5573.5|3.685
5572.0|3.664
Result 382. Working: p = 0.08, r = 3.90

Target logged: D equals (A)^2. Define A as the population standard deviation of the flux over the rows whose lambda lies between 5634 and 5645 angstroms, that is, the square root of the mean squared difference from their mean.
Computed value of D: 0.018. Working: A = 0.134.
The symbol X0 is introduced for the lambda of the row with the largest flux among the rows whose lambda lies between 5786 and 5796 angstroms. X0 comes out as 5789.5 angstroms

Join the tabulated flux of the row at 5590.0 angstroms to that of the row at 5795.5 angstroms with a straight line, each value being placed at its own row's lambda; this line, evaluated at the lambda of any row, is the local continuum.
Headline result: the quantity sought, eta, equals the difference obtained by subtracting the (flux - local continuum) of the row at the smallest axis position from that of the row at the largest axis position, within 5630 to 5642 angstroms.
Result 0.0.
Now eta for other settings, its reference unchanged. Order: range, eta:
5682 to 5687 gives 0.1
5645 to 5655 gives -0.4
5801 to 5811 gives 0.0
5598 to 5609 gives 0.5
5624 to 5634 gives 0.3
